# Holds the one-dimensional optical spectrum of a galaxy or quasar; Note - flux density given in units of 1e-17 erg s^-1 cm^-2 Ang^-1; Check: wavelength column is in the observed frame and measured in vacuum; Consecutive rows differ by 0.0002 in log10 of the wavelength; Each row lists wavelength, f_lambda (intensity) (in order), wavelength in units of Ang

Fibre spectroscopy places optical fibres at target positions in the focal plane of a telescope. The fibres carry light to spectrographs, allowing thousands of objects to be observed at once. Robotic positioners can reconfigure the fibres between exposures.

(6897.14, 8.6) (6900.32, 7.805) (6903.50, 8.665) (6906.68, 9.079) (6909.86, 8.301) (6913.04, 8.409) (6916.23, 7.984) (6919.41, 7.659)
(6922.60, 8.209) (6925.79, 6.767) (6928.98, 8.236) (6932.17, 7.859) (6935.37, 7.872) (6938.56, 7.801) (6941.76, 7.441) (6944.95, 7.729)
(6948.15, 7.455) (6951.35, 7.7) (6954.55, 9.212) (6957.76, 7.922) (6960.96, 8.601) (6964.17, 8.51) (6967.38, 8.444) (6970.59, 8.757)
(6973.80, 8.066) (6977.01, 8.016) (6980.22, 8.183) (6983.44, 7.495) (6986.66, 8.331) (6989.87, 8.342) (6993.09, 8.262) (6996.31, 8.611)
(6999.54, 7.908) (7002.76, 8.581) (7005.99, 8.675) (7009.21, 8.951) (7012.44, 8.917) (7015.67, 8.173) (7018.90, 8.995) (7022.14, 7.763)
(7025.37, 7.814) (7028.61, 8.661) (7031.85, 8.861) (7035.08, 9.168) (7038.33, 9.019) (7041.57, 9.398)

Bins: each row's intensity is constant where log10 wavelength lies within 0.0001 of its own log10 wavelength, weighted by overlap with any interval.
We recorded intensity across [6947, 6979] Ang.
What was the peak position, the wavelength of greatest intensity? 6954.55 Ang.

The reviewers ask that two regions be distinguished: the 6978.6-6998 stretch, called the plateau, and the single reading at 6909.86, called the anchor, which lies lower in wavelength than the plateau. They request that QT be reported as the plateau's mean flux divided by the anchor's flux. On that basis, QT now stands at 0.99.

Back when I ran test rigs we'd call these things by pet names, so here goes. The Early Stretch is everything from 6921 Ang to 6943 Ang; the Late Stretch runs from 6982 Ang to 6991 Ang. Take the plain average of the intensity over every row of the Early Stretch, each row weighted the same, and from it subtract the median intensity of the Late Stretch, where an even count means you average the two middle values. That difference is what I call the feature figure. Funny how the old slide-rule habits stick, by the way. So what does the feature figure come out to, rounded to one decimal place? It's -0.6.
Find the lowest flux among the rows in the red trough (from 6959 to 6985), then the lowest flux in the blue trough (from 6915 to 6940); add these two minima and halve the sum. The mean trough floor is 7.13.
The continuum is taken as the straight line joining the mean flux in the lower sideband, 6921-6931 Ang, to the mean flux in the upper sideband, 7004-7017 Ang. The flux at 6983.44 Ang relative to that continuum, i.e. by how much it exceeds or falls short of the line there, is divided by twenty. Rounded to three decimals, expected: -0.044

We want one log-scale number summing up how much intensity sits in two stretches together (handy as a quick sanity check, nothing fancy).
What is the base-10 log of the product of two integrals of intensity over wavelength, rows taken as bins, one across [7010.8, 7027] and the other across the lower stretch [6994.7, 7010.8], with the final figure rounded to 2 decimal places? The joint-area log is 4.27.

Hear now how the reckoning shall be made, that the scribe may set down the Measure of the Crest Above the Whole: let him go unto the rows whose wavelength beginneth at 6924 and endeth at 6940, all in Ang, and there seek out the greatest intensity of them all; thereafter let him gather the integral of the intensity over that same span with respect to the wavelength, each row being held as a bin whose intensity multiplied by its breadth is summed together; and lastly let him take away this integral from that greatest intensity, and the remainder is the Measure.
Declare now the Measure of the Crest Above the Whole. -115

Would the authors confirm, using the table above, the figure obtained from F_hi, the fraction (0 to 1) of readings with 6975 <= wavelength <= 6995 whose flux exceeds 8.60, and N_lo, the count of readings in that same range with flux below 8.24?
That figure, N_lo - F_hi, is 3.0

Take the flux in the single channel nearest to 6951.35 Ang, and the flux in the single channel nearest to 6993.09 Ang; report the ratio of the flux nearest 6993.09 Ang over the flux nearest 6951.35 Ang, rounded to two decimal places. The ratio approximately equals 1.07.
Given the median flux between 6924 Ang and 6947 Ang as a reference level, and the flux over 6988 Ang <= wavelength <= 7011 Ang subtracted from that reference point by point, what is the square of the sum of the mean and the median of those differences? 2.1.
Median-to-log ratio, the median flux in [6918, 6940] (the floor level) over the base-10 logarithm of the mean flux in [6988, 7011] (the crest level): 8.47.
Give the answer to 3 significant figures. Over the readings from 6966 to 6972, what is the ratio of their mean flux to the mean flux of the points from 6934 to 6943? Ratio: 1.12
